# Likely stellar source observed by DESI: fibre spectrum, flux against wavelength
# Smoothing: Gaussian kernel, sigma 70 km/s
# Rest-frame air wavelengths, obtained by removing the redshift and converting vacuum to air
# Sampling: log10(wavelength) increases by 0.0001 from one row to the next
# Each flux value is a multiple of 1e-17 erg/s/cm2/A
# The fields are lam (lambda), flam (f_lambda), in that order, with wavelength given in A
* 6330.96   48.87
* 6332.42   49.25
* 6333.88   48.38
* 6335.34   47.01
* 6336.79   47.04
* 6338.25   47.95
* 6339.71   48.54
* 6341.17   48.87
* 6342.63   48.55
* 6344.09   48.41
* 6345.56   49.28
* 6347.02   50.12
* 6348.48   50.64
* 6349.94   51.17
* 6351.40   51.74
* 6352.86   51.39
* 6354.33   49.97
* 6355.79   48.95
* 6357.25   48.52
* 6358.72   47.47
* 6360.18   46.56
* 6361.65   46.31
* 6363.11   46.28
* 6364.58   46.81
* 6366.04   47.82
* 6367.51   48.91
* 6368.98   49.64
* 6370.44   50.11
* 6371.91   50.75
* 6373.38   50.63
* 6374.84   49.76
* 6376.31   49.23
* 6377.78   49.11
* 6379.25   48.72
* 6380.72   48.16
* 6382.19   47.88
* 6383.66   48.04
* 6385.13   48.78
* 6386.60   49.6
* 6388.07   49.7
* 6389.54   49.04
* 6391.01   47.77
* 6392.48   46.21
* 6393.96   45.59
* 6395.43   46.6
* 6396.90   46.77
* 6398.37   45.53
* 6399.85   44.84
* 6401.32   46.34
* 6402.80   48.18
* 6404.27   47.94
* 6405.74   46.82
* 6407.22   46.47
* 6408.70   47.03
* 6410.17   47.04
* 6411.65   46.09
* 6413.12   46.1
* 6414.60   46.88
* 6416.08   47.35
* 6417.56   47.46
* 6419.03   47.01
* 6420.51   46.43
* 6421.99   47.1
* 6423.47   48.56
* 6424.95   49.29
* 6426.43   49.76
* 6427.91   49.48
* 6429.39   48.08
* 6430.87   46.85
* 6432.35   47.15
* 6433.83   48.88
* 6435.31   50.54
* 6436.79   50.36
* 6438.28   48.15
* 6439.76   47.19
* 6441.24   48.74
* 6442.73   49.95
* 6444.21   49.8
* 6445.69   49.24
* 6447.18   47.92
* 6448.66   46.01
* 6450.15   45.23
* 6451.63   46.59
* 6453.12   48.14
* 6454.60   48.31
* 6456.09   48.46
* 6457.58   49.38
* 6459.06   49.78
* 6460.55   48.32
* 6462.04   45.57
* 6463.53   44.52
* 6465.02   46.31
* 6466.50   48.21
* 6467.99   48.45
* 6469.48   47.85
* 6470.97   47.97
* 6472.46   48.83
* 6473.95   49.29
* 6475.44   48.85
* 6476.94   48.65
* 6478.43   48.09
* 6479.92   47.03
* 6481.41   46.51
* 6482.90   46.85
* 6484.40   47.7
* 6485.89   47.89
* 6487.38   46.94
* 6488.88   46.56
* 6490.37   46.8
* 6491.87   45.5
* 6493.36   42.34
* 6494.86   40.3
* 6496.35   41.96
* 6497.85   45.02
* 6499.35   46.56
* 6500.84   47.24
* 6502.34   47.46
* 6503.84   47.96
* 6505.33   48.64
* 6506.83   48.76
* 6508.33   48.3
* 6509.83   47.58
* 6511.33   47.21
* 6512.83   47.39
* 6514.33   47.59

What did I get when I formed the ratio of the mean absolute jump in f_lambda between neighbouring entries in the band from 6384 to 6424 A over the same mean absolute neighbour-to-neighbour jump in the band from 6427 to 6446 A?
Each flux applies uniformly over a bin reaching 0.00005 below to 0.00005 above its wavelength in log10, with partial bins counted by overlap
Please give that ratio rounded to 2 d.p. 0.68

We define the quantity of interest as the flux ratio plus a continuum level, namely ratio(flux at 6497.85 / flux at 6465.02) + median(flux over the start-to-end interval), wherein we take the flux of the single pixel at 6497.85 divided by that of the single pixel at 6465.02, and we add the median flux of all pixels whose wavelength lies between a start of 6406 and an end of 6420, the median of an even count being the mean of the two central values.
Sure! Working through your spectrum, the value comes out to 48.0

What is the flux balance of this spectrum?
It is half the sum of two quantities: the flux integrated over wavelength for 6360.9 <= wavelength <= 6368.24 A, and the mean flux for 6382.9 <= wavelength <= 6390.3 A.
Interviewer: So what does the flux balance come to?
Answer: 198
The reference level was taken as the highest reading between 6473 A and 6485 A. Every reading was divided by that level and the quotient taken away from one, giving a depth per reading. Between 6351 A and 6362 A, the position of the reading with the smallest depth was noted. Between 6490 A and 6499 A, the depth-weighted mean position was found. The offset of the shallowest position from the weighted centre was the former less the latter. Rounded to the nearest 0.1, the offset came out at -143.2 A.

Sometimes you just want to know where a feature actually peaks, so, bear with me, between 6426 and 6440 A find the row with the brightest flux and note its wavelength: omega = 6435.31 A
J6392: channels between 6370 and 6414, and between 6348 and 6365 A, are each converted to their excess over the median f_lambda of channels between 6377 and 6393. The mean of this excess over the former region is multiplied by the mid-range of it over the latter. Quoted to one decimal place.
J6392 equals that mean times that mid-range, -0.3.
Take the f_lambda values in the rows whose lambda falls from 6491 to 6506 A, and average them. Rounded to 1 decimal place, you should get 45.3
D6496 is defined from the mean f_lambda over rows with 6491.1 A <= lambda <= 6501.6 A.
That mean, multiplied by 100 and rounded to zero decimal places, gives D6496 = 4413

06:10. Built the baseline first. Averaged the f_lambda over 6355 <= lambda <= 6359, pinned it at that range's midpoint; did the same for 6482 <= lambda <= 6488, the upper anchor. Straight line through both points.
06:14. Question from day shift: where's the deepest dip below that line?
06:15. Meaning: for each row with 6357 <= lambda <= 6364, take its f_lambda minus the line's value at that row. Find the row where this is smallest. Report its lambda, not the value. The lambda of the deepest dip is 6363.11 A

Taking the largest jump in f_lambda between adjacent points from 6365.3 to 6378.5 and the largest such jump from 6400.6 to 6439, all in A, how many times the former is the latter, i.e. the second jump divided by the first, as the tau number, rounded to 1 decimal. 2.0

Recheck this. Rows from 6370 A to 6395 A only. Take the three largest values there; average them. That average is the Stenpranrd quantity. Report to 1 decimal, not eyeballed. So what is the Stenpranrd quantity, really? 50.5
